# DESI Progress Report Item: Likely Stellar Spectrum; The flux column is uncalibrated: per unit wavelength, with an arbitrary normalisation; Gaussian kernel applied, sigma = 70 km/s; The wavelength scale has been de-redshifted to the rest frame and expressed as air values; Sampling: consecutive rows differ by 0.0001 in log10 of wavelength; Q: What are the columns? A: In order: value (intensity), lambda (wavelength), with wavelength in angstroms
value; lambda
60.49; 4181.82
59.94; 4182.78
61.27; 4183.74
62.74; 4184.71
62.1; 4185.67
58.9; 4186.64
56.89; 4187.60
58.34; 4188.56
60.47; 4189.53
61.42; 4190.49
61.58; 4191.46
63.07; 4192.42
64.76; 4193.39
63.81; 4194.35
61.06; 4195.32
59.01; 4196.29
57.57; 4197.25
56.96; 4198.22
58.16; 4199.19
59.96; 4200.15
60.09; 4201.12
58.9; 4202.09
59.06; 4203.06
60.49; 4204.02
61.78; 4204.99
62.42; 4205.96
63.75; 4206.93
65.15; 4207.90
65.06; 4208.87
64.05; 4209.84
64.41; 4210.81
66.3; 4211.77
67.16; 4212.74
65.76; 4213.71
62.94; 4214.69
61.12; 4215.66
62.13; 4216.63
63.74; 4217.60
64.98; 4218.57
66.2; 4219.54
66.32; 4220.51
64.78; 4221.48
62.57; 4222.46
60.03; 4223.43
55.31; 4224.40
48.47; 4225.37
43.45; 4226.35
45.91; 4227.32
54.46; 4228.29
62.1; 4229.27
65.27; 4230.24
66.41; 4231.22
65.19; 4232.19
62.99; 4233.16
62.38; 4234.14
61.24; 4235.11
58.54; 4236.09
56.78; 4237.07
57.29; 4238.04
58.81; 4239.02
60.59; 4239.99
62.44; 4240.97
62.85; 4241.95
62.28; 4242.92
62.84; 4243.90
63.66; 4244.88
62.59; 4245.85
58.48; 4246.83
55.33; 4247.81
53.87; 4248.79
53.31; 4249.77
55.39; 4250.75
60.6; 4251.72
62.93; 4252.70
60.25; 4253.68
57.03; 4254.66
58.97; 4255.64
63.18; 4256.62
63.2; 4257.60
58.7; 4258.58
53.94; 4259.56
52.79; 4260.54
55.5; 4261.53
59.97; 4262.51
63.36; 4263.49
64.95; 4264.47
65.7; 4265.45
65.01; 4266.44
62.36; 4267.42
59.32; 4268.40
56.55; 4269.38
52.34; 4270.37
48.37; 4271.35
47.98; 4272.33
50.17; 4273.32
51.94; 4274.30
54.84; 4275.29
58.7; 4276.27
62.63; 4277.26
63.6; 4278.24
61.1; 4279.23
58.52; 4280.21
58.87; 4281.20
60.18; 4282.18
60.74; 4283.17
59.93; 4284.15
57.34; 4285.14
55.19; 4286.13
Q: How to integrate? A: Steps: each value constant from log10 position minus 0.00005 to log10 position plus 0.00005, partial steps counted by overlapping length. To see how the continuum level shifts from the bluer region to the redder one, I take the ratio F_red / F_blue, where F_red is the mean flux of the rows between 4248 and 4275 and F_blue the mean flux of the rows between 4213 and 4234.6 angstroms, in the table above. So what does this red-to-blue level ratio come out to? 0.95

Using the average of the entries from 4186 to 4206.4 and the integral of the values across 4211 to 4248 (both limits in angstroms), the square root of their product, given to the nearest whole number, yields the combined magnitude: 368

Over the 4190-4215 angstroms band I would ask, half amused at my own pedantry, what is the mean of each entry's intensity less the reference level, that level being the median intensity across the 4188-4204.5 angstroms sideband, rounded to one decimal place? 2.0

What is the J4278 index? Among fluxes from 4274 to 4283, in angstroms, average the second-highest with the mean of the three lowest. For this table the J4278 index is 58.9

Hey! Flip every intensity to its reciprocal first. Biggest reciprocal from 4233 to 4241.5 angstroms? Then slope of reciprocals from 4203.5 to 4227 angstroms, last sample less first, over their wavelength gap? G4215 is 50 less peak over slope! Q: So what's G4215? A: -11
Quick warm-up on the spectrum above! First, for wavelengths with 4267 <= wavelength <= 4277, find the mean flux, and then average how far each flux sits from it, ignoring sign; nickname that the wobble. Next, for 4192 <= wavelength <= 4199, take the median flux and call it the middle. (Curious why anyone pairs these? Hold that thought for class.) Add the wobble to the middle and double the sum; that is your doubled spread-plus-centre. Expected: 130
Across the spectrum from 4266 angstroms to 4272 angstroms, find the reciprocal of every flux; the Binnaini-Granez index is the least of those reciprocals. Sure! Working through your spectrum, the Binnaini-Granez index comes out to 0.0154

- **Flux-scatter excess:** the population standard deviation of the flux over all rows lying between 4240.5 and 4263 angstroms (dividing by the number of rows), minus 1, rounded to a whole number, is 3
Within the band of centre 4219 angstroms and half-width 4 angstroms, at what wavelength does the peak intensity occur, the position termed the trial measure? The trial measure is 4220.51 angstroms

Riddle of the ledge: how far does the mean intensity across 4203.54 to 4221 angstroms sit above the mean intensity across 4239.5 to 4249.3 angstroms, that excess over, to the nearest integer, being 4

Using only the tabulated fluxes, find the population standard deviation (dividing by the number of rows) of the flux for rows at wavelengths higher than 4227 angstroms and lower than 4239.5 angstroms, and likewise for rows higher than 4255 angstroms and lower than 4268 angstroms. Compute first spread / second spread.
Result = 1.27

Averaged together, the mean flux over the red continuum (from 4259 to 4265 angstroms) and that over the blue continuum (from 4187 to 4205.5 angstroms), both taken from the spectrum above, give 59.3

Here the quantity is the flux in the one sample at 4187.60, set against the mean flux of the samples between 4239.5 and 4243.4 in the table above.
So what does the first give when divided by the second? 0.92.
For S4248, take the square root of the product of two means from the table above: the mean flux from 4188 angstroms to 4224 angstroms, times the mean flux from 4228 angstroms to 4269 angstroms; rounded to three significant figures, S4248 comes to 61.3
